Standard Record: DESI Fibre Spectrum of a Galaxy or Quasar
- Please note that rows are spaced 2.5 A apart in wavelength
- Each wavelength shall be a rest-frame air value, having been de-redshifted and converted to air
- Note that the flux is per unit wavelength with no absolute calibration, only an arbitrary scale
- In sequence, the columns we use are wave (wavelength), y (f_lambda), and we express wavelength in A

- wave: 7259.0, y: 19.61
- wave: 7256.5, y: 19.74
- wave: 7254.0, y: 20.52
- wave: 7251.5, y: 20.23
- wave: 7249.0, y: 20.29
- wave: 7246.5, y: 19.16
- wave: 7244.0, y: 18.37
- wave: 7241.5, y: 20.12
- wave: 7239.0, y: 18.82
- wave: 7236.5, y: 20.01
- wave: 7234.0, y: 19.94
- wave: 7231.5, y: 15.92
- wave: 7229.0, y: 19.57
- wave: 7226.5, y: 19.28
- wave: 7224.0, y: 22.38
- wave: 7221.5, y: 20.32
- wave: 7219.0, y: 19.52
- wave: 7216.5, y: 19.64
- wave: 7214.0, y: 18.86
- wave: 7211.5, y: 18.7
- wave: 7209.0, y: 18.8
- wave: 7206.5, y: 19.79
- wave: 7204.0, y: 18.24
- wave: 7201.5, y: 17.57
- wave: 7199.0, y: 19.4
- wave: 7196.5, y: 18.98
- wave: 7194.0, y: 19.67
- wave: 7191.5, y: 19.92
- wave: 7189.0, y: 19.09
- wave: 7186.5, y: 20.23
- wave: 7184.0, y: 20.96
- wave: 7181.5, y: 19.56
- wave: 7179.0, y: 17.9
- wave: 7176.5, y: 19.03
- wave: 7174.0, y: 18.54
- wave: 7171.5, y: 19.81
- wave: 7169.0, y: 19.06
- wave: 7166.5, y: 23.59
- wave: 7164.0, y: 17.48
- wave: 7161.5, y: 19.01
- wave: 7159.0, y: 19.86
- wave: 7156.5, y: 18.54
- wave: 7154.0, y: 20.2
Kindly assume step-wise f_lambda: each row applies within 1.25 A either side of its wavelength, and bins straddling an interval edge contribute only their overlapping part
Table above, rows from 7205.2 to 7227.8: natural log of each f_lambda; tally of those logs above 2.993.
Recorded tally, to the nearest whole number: 2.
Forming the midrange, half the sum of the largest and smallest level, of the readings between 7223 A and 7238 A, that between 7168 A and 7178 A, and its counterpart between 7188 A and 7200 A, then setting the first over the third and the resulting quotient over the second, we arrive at 0.051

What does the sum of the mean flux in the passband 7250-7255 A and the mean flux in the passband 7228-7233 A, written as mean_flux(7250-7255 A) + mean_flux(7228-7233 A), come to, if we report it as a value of 38.1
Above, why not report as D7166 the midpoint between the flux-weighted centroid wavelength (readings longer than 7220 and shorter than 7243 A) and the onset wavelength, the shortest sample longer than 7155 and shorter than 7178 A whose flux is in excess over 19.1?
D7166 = 7195.2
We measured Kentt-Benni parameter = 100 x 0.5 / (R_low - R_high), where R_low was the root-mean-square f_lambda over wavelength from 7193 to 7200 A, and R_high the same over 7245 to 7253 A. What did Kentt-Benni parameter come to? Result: -91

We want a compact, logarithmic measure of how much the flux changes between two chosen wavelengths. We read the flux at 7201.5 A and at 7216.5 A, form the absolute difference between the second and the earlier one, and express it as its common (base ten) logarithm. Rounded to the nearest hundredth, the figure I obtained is 0.32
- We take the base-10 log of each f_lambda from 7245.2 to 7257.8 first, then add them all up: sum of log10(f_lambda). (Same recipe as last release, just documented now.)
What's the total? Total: 6.50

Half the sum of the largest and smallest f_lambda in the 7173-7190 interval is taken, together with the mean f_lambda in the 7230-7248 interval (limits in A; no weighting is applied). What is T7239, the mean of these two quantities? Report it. 19.2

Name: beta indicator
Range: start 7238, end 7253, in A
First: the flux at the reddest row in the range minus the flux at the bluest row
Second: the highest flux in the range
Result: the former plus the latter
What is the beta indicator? 21.7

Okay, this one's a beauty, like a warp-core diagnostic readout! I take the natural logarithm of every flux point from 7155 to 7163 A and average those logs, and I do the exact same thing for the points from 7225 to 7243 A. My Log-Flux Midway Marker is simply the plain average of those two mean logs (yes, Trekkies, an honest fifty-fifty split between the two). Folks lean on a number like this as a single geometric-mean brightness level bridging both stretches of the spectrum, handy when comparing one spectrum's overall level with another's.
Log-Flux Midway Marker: 2.949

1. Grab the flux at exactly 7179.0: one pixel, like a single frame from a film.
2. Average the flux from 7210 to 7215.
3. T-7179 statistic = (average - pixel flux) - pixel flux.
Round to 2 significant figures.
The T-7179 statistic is -17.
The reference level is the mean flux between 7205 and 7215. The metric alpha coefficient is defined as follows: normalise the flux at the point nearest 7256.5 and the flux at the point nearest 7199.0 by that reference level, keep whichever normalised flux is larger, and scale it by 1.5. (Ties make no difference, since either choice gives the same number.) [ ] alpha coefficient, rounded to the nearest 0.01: 1.56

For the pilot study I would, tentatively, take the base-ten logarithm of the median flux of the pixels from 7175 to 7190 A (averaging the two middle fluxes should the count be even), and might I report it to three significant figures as 1.29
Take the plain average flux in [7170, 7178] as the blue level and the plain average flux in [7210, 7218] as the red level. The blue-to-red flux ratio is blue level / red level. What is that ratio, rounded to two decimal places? 1.00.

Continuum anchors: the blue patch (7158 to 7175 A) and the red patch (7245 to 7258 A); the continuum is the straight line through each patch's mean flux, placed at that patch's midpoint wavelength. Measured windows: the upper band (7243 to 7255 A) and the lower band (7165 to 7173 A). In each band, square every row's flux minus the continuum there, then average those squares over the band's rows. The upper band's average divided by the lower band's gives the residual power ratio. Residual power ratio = 0.13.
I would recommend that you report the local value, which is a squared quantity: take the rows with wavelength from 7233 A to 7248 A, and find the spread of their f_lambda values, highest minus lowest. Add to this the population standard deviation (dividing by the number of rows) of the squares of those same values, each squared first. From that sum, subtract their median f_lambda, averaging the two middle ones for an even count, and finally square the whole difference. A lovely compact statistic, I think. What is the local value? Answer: 61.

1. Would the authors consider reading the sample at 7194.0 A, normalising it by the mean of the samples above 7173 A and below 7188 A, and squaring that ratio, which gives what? 1.03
